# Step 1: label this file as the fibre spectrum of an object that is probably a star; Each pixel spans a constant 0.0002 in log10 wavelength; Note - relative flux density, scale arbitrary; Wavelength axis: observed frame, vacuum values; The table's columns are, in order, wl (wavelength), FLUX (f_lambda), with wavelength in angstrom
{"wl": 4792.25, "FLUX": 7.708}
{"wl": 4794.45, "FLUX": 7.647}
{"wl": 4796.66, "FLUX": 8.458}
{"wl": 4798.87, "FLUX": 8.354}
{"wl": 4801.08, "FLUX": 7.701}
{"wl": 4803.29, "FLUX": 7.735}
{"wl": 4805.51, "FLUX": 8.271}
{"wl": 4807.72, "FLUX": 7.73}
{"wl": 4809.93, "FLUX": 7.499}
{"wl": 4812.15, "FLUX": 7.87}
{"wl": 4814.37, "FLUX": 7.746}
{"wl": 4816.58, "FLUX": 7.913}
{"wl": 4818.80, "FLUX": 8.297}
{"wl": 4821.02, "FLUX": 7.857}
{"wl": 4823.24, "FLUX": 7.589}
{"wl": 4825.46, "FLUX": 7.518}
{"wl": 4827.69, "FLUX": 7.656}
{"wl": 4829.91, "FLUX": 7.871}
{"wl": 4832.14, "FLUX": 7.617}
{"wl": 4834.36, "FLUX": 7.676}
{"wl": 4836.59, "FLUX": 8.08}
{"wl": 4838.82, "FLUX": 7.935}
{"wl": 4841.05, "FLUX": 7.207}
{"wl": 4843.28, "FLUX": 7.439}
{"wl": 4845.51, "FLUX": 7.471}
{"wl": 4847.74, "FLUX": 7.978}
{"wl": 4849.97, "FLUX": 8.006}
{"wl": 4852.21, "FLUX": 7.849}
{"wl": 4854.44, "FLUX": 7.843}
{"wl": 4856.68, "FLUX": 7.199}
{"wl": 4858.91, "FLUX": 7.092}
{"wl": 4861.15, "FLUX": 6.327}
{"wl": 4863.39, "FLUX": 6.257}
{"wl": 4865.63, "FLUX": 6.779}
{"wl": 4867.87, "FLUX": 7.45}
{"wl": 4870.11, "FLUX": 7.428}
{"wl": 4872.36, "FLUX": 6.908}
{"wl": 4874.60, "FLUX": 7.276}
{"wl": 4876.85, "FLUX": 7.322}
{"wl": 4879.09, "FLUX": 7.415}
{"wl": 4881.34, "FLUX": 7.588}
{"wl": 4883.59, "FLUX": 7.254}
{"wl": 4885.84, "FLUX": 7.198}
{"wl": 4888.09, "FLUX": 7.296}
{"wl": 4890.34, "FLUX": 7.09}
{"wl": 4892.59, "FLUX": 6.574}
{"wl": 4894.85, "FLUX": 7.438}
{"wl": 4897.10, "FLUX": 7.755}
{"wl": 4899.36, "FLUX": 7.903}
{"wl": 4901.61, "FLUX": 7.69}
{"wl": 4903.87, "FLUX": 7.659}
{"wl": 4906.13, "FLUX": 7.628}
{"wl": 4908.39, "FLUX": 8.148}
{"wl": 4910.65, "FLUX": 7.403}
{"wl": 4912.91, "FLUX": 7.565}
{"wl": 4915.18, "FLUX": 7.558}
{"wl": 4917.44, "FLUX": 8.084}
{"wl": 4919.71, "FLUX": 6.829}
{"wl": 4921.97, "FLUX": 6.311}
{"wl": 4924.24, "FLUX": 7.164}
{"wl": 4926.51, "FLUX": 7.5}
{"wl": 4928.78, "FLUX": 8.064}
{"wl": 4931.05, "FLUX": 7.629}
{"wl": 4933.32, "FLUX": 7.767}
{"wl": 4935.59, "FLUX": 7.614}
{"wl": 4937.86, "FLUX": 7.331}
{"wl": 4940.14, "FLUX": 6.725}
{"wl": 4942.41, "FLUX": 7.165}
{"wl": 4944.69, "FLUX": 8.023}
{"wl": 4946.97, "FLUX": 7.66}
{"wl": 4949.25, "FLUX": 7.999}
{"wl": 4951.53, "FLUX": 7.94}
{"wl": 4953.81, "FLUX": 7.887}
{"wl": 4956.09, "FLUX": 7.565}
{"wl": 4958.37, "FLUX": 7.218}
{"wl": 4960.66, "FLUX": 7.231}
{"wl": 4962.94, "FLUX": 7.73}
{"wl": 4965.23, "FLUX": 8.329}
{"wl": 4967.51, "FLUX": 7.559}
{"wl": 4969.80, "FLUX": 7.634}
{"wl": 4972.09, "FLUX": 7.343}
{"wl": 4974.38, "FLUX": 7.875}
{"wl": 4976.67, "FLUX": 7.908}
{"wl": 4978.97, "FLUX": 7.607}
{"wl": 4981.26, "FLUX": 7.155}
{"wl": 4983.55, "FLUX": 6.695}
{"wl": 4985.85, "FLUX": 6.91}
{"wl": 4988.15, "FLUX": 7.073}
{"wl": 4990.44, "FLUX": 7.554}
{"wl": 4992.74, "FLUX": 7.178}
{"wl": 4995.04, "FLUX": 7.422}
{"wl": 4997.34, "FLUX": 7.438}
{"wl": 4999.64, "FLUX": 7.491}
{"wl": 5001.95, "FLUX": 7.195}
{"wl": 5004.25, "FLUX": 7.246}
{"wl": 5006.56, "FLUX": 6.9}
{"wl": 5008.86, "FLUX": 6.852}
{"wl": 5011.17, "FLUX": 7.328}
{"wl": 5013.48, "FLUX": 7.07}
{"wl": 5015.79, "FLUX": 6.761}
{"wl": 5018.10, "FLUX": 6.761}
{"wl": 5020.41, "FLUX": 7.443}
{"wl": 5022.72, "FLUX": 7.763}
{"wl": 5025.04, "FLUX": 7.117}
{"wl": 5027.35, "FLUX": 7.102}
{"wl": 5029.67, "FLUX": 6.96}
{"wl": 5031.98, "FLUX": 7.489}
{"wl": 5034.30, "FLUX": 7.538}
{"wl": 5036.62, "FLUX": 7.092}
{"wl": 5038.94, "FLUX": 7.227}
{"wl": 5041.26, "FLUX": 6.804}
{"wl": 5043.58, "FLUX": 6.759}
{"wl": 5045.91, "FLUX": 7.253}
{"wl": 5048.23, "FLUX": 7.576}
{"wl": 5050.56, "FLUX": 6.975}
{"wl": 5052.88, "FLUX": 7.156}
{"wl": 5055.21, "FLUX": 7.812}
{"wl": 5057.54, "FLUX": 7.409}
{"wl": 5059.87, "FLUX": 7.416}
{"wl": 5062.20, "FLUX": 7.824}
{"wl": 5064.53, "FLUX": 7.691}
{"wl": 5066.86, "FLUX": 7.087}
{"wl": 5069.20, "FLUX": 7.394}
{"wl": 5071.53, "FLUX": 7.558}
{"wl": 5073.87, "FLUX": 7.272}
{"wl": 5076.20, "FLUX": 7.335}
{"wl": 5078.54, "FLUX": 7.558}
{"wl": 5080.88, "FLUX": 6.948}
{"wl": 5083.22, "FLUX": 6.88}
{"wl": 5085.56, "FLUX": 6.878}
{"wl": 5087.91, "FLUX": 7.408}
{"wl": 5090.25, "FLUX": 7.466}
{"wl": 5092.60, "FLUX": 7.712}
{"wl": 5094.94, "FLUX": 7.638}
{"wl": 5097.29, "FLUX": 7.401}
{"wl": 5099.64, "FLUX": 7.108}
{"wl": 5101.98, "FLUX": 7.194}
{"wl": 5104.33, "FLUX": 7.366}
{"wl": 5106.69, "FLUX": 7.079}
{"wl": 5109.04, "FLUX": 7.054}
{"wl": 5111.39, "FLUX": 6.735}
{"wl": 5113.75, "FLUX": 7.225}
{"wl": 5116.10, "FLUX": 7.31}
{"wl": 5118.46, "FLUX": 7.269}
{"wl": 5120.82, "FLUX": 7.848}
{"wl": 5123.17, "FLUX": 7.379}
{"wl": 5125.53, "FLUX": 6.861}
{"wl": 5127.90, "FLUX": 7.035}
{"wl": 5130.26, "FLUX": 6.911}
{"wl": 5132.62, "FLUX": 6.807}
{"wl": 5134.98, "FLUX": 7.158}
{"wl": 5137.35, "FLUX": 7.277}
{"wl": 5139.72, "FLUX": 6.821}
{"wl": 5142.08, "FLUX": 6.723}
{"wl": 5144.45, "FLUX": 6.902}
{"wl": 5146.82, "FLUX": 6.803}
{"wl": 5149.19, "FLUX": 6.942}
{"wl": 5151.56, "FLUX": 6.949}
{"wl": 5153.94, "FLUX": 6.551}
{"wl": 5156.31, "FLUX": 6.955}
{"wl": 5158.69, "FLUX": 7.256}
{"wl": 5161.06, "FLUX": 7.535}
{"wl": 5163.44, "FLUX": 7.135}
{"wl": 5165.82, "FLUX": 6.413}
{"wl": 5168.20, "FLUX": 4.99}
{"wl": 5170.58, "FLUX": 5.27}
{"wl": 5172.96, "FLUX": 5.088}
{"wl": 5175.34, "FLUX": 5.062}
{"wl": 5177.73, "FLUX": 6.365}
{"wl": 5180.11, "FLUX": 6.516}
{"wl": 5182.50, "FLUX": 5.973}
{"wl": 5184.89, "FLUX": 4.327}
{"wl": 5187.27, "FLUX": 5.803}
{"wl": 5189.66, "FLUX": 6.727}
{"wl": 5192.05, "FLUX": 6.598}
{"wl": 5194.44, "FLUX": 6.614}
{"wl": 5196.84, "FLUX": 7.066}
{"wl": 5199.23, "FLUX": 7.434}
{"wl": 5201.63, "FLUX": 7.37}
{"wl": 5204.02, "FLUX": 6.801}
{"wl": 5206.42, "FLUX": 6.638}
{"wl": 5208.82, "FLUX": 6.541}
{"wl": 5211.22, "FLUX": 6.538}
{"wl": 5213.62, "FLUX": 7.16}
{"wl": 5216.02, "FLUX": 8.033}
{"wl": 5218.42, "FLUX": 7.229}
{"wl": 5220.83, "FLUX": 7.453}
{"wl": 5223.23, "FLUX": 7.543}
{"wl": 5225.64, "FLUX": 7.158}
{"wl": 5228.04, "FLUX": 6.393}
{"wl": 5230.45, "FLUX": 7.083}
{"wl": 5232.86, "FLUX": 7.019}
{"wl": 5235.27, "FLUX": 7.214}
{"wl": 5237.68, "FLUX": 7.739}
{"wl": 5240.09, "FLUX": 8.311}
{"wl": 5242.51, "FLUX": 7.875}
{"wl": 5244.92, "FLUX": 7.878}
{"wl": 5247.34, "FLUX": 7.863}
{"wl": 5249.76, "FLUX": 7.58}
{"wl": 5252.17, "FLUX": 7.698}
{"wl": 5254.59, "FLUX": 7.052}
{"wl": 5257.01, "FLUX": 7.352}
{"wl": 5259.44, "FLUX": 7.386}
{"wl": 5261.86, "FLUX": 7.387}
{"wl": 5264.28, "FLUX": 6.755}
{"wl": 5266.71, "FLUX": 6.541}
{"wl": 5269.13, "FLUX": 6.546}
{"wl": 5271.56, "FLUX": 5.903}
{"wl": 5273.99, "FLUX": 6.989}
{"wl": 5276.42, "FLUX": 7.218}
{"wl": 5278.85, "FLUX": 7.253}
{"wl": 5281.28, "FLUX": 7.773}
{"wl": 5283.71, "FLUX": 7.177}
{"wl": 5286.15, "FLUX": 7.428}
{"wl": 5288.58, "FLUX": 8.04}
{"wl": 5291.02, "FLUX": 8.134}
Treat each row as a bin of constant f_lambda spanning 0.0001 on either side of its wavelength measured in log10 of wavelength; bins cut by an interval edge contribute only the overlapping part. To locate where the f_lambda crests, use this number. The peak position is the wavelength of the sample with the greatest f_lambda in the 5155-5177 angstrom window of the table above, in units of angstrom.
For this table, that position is 5161.06 angstrom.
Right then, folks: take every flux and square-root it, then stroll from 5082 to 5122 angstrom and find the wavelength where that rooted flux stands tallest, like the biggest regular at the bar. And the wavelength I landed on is 5120.82 angstrom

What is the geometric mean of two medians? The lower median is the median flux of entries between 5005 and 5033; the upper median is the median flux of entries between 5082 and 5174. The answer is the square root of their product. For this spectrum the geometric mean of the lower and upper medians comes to 7.07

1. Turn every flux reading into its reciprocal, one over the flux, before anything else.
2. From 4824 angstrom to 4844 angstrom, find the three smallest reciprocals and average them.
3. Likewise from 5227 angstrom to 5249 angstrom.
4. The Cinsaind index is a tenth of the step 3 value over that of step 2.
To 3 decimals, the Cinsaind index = 0.099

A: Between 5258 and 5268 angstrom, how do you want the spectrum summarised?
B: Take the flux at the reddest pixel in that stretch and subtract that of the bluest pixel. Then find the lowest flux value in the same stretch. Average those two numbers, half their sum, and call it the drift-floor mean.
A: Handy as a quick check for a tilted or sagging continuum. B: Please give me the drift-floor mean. 2.8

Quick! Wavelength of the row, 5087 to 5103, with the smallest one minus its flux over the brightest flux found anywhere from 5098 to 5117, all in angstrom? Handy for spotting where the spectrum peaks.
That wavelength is 5092.60 angstrom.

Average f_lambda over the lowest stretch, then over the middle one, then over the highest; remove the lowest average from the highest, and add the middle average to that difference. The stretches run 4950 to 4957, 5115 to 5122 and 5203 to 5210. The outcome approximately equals 6.3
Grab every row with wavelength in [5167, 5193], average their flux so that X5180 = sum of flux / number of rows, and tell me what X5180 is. 5.70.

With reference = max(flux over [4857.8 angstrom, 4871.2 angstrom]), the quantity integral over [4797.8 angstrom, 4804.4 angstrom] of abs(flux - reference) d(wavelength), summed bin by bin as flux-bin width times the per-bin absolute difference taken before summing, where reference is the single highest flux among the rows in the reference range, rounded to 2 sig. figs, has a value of 3.2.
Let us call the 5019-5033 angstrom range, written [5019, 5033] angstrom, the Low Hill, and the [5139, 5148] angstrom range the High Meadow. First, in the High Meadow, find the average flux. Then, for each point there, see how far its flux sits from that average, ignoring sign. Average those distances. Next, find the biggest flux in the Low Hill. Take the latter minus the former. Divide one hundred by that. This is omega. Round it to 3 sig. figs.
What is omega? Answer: 13.0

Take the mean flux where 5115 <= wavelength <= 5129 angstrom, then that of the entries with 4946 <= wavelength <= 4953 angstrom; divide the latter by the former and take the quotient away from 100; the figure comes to 98.9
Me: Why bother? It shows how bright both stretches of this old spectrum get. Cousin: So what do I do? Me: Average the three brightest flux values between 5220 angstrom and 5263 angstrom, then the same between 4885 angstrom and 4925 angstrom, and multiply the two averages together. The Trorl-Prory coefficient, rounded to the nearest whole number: 65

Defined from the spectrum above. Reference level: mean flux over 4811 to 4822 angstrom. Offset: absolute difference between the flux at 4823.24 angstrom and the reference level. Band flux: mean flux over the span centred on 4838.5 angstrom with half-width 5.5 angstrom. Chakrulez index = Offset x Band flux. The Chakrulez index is 2.7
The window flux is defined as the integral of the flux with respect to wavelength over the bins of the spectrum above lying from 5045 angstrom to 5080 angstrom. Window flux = 260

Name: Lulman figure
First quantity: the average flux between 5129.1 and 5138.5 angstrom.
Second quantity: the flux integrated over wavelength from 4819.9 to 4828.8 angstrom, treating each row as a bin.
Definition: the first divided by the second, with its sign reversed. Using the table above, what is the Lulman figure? -0.103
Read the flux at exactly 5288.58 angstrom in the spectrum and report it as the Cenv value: 8.04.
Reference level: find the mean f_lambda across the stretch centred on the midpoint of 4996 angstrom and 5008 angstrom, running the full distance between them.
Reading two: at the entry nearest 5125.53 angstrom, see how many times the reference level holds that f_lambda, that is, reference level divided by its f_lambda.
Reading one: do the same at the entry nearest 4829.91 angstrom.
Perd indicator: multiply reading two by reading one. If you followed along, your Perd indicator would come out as 0.97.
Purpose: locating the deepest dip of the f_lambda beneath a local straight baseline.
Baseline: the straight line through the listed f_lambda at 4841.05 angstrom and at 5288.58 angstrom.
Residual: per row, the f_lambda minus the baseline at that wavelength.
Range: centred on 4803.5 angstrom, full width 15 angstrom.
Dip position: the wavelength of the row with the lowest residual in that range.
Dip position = 4809.93 angstrom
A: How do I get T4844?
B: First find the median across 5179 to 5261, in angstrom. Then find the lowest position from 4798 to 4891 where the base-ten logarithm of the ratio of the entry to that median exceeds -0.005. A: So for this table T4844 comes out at 4798.87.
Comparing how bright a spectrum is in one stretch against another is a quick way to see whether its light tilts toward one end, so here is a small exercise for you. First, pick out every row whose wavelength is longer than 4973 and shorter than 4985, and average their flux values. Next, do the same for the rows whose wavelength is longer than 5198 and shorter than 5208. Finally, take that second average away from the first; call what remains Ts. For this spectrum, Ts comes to 0.39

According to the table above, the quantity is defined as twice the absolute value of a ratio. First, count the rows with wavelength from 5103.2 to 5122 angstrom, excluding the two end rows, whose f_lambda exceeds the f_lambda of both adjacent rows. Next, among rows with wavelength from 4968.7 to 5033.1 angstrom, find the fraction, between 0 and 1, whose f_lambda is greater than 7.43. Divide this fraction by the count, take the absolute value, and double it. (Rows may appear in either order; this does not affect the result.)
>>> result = 0.71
